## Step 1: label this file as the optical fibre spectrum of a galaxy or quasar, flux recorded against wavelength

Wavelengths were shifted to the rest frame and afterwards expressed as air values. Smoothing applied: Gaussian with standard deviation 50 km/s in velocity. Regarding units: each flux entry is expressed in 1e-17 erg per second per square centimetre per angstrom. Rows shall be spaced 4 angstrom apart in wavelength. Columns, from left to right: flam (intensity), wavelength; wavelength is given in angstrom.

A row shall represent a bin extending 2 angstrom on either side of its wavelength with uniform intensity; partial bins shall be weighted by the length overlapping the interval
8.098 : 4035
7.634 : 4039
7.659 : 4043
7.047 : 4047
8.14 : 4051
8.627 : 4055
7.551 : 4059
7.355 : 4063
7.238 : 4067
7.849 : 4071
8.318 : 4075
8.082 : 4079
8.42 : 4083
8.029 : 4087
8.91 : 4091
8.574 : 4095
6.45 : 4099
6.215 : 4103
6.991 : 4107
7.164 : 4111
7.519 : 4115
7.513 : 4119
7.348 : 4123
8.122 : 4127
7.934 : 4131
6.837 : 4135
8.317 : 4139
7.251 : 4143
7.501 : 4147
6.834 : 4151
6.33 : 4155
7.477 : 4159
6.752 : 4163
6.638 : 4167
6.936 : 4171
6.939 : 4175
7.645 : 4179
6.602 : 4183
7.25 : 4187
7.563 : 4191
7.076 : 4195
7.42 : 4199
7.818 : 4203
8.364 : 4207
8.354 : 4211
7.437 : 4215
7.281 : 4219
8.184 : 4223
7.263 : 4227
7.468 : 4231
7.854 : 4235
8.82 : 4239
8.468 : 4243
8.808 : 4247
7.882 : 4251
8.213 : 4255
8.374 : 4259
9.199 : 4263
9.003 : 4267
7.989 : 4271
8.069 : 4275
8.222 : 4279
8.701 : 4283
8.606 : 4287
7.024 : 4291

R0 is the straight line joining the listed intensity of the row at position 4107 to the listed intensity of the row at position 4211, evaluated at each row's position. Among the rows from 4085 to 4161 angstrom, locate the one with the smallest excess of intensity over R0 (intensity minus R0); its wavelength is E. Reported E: 4155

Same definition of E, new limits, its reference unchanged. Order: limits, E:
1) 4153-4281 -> 4183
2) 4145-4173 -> 4155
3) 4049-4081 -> 4067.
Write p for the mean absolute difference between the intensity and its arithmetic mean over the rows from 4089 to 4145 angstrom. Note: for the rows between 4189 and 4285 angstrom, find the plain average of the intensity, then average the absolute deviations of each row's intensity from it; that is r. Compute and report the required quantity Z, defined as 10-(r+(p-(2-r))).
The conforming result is 10.42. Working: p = 0.62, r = 0.48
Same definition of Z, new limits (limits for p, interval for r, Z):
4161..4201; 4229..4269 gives 10.79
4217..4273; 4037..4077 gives 10.72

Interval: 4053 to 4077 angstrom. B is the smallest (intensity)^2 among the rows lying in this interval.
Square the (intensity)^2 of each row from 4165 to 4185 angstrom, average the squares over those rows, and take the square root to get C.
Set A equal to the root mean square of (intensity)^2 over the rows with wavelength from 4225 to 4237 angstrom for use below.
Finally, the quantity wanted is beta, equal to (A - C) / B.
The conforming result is 0.15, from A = 56.9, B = 52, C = 49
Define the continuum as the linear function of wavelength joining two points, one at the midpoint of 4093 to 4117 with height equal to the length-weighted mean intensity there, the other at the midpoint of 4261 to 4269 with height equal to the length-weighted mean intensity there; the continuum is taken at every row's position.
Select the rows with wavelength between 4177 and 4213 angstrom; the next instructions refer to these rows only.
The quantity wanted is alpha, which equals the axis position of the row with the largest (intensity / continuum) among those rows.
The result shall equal 4207 angstrom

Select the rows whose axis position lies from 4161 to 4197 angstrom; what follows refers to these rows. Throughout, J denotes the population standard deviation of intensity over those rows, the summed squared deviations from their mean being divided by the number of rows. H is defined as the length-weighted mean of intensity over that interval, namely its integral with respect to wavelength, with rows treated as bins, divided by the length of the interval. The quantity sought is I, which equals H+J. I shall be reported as 7.4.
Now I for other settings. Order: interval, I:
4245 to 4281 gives 8.9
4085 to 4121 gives 8.3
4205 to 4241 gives 8.4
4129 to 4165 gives 7.8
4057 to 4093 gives 8.5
